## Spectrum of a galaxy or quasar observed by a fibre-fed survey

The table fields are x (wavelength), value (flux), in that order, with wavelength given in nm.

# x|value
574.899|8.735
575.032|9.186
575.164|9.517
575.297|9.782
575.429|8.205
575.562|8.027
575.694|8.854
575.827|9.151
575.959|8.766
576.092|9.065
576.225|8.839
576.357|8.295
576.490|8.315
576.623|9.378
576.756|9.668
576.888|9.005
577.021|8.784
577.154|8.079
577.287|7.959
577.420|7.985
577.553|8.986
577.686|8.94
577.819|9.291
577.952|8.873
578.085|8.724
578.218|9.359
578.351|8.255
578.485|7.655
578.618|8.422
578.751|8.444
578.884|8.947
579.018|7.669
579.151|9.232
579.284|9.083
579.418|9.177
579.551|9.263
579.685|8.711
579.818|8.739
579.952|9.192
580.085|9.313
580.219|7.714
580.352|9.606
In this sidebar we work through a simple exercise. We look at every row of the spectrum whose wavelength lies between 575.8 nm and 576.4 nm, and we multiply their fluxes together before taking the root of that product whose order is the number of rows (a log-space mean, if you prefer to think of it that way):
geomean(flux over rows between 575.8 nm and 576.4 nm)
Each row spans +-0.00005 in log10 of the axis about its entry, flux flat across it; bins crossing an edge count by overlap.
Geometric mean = 8.82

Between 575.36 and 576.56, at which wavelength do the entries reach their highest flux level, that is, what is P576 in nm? 575.827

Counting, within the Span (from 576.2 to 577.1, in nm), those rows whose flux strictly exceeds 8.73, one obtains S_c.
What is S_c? 5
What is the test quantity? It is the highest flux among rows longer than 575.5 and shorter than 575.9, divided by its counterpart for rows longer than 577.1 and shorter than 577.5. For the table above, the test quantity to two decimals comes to 1.13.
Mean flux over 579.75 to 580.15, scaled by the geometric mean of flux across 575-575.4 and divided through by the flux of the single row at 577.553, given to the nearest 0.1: 9.6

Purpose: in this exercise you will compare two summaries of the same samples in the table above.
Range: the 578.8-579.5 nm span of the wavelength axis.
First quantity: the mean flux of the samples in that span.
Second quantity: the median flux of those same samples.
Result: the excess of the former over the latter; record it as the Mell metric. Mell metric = -0.26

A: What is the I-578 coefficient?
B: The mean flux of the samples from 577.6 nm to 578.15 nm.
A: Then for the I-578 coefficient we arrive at 8.96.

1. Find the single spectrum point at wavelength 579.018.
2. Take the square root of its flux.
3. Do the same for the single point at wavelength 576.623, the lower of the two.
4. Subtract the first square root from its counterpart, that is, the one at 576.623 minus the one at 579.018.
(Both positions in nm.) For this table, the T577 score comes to 0.29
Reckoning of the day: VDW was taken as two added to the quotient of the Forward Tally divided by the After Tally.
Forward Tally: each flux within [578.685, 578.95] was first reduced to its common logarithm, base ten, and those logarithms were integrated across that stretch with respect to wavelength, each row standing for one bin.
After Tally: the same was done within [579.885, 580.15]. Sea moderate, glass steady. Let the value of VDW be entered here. 2.97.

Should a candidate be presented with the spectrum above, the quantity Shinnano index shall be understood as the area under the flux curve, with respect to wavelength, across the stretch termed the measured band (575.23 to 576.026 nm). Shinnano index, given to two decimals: 7.00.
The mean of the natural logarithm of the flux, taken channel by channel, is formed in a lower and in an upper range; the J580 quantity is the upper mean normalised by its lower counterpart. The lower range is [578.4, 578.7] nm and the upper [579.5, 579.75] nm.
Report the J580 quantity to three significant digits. 1.05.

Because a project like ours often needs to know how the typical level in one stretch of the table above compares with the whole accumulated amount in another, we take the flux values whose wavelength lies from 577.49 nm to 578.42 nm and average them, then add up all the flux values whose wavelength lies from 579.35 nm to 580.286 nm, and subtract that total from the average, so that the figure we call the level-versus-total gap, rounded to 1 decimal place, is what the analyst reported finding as -53.2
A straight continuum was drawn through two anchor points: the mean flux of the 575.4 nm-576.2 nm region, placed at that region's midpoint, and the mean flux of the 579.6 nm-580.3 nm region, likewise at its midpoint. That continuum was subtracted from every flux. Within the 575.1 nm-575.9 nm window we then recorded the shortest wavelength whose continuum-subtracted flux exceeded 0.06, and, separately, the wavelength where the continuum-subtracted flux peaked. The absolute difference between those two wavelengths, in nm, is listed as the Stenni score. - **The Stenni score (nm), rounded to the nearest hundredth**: 0.13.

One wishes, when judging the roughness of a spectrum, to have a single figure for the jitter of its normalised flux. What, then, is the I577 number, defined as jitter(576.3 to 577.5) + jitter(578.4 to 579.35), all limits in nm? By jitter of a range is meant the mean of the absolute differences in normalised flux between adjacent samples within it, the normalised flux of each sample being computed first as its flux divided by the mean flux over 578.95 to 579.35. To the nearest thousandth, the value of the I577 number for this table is 0.127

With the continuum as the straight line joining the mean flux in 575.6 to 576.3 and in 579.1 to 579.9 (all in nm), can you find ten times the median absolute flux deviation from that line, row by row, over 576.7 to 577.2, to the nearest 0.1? 4.5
